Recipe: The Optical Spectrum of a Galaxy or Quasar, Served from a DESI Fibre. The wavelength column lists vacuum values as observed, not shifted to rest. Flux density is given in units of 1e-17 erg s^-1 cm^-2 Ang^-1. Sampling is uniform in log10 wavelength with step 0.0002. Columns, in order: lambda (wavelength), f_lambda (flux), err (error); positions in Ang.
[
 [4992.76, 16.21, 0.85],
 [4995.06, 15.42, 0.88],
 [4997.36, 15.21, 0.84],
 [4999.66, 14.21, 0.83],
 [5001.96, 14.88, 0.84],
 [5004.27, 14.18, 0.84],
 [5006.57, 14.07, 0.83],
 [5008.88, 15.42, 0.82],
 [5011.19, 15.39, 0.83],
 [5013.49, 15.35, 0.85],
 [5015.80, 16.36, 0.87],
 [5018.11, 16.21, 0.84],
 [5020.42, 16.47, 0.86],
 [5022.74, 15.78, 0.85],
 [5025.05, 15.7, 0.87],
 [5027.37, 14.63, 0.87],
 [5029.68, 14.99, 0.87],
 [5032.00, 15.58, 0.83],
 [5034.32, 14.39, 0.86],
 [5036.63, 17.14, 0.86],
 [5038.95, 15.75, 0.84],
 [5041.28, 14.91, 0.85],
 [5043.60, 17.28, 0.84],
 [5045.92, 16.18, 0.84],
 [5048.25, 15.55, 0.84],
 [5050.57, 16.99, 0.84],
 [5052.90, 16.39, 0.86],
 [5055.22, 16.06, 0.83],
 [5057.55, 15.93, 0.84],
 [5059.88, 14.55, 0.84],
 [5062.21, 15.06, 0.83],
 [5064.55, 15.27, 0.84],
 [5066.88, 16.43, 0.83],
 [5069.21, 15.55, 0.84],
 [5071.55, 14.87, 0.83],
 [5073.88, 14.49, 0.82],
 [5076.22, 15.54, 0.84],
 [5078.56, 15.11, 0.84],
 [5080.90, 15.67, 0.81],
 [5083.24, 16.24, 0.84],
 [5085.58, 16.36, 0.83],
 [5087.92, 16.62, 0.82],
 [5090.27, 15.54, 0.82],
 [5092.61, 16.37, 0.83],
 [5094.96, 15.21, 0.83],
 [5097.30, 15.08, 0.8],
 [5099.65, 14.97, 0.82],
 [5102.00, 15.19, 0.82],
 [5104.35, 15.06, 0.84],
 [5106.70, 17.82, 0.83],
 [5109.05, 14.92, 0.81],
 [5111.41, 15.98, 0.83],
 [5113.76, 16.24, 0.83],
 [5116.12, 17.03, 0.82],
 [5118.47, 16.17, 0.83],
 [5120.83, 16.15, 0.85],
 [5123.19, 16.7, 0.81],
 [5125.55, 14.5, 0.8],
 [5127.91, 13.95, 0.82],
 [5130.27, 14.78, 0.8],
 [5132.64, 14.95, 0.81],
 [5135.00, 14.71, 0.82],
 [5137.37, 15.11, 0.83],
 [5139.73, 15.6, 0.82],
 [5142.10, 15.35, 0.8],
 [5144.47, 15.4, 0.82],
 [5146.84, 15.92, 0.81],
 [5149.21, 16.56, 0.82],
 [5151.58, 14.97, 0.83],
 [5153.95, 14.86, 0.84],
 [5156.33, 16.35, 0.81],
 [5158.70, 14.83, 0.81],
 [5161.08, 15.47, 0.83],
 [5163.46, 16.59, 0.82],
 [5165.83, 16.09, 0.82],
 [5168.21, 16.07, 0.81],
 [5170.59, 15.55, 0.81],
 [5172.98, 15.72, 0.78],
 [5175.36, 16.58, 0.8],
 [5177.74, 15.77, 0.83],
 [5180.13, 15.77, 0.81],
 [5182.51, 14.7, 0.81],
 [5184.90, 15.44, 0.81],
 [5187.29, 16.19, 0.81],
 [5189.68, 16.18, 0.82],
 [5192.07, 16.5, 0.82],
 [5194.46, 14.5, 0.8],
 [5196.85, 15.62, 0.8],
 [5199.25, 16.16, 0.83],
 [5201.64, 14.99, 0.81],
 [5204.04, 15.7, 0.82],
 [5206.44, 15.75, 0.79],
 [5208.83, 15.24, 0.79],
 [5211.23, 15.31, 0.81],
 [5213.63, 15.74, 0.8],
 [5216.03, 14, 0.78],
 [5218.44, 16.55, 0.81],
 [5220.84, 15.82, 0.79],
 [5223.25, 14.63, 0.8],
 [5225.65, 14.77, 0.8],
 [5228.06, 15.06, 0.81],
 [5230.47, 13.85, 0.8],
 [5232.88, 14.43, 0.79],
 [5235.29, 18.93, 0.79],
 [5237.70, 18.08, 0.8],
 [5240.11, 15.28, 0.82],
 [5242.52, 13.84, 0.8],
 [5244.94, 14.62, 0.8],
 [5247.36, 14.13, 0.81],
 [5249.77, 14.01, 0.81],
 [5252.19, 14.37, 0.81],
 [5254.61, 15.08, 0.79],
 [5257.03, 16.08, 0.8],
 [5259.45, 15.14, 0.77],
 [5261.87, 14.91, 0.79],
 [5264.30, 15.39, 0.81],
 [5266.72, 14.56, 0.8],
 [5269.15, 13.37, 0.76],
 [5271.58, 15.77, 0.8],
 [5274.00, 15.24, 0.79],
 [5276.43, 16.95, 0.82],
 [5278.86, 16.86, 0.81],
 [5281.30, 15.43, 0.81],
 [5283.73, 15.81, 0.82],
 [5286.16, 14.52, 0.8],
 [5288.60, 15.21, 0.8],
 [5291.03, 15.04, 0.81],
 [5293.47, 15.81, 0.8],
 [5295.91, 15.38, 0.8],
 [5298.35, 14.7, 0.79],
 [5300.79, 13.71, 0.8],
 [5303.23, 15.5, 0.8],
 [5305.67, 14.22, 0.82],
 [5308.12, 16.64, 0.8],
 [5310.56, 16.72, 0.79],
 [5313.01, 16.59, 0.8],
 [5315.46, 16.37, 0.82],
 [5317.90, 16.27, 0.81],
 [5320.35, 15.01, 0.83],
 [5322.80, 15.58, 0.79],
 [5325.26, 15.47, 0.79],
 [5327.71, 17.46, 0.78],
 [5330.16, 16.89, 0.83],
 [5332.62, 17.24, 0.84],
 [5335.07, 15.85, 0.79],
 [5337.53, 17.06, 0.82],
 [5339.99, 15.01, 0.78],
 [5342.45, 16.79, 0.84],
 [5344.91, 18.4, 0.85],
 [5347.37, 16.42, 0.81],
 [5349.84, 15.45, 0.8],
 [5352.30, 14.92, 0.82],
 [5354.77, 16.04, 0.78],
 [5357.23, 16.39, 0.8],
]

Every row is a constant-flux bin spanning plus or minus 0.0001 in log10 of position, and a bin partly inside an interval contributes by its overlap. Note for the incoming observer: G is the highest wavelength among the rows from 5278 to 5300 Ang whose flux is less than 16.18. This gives 5298.35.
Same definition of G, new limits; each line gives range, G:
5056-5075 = 5073.88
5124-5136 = 5135.00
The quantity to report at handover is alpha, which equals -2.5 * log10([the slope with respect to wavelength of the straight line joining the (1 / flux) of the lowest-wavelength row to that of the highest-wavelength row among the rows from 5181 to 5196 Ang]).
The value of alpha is 10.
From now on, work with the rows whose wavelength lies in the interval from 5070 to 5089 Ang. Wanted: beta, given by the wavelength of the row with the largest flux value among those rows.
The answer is 5087.92 Ang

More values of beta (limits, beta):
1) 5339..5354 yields 5344.91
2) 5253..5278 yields 5276.43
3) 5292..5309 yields 5308.12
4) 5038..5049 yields 5043.60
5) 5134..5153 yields 5149.21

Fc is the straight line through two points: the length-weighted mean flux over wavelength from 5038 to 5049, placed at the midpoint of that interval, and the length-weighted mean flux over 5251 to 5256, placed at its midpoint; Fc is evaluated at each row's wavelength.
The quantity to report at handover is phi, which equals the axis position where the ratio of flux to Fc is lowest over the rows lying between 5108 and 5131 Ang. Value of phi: 5127.91 Ang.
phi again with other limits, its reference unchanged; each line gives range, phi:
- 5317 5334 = 5320.35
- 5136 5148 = 5137.37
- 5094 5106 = 5099.65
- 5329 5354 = 5352.30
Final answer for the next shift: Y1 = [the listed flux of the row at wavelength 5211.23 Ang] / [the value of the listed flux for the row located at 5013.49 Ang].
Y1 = 1.00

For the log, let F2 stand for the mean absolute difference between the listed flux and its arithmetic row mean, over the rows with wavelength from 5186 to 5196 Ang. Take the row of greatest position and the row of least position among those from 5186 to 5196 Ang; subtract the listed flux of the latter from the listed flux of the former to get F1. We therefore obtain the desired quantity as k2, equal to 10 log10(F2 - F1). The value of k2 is 3.7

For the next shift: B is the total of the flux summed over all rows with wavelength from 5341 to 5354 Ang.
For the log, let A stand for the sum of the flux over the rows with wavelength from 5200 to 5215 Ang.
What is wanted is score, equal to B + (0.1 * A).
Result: 91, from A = 93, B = 82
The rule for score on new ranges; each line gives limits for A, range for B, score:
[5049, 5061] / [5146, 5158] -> 87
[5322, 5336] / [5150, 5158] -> 56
